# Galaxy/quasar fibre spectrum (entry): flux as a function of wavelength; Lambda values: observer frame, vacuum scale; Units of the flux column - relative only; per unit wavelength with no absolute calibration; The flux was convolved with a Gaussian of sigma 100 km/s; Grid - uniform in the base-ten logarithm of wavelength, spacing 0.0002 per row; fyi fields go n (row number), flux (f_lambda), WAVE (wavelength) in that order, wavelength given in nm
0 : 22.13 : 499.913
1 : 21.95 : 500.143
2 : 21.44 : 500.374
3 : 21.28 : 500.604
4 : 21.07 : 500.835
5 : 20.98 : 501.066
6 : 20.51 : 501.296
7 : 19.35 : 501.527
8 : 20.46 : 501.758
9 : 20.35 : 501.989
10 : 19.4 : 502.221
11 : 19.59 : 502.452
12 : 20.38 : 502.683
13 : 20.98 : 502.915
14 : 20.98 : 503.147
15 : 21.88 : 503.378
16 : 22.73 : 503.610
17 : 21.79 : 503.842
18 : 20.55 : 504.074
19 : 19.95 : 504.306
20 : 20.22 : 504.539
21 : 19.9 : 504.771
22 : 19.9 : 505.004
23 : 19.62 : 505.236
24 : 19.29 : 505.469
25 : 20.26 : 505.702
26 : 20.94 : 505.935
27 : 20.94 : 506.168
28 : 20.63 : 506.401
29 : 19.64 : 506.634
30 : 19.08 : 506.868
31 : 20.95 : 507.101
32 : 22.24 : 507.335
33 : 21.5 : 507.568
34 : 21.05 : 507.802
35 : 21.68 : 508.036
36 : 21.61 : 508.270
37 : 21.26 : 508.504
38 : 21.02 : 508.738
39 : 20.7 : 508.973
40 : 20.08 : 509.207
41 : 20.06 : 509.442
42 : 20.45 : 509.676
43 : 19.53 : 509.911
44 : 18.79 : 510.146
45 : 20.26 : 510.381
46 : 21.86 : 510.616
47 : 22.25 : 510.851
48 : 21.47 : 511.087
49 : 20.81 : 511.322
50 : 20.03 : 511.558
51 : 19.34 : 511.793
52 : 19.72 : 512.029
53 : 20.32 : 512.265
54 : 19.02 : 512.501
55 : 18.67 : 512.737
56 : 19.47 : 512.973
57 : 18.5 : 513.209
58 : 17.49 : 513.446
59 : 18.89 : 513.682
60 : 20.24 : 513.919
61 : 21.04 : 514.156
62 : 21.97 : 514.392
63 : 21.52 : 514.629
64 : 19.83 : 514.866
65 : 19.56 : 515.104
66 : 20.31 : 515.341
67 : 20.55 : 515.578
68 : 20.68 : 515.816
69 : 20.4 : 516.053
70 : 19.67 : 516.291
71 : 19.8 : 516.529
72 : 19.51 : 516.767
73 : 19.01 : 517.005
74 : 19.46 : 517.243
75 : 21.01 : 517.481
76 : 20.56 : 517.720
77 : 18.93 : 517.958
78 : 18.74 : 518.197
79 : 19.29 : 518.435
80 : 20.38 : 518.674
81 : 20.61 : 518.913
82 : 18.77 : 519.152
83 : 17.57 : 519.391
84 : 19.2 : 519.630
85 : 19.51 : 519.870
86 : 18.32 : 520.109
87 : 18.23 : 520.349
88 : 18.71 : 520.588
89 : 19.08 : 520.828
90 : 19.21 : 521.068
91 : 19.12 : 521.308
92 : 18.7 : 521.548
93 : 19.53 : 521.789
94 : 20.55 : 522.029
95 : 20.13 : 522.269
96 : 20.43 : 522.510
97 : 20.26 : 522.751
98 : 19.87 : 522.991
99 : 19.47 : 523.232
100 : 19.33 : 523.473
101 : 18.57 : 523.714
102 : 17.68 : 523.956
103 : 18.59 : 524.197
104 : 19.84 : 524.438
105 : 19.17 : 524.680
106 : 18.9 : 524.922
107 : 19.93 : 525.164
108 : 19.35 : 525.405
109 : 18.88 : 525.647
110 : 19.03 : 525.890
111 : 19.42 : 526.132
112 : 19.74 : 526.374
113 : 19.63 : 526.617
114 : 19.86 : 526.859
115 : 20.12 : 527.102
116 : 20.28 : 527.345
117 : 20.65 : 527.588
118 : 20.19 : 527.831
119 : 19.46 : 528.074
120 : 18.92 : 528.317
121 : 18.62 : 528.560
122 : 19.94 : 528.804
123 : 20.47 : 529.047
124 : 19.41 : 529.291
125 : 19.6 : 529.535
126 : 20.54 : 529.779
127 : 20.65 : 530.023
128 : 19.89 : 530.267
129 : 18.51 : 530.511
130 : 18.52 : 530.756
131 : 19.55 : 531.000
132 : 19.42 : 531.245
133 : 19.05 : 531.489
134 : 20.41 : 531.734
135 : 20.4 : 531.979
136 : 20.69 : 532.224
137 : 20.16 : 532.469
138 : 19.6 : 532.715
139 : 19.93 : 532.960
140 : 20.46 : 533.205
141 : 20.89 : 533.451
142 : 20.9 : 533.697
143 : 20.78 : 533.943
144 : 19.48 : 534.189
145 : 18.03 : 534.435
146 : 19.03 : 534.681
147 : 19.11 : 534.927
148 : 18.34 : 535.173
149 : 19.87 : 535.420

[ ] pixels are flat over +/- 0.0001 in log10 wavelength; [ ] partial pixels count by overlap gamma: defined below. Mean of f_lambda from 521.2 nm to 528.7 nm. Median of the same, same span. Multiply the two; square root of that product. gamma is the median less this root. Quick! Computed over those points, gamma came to -0.01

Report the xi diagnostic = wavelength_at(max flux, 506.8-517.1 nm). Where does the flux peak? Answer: 510.851 nm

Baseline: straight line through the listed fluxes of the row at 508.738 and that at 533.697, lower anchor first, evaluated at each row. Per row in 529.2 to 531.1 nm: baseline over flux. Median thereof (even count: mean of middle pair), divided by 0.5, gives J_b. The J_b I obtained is 2.14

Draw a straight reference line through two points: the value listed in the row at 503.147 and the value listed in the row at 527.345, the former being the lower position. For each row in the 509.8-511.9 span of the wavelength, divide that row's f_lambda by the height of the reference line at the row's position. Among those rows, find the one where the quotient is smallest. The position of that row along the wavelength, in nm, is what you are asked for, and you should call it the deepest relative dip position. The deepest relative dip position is 510.146 nm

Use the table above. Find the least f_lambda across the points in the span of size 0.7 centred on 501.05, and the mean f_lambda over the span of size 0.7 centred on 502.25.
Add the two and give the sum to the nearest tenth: 40.3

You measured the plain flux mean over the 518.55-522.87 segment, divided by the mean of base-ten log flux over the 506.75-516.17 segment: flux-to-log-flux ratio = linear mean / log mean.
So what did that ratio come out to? 14.8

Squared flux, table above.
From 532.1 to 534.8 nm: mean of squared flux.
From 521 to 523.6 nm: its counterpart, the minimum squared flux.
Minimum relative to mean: 0.87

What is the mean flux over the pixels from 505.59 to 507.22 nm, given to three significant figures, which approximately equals 20.3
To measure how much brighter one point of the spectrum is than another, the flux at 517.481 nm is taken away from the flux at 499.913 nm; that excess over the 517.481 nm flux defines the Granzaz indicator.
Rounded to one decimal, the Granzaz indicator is 1.1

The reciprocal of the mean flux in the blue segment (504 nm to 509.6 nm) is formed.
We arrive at 0.0487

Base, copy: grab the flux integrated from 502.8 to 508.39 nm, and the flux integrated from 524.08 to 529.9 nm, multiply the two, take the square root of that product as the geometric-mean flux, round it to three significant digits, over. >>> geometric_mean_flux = 115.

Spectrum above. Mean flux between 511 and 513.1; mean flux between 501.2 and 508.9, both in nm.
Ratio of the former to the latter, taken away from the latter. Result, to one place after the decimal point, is 19.7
